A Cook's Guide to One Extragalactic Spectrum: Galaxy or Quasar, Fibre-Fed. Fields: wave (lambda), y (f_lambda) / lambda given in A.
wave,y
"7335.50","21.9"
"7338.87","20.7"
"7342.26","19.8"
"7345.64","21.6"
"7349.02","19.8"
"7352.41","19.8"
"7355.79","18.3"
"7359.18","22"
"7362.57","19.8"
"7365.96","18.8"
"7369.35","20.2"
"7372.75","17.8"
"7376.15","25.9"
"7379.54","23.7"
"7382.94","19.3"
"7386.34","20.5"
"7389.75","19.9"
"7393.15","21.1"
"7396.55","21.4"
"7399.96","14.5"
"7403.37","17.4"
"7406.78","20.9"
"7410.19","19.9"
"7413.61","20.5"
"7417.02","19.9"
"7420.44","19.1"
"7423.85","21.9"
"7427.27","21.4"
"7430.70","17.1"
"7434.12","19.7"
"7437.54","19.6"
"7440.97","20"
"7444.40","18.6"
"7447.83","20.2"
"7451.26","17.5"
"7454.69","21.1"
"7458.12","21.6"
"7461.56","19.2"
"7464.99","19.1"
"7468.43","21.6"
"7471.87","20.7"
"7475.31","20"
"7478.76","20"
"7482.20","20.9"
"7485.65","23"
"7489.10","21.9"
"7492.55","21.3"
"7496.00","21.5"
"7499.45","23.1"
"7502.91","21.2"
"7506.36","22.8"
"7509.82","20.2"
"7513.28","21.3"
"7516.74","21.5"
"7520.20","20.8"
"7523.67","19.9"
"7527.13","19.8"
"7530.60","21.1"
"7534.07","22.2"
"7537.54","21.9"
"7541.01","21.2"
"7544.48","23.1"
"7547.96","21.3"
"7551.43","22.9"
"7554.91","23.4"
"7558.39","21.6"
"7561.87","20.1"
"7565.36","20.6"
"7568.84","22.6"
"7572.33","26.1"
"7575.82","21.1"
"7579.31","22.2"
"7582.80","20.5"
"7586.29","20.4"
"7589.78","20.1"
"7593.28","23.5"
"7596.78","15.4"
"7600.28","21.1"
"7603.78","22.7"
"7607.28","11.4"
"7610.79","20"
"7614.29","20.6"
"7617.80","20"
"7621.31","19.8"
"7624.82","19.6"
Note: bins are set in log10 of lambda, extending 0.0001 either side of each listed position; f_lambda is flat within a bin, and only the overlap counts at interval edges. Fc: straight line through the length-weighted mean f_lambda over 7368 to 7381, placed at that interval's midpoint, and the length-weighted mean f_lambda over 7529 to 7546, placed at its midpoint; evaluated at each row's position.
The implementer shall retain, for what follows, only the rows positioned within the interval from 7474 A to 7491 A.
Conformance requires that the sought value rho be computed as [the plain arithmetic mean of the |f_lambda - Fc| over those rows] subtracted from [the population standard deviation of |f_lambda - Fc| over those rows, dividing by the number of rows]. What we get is -0.5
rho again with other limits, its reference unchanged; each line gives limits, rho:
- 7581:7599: -0.6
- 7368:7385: -1.8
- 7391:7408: -0.1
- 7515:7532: -0.6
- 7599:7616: 0.7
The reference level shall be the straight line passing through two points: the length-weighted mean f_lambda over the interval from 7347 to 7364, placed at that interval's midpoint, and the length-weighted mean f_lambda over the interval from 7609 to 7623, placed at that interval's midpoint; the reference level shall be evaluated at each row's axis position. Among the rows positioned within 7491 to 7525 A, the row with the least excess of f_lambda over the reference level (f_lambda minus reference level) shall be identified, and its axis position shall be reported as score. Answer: 7523.67 A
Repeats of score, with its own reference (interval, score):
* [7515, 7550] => 7527.13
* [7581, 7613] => 7607.28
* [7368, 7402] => 7399.96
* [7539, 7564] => 7561.87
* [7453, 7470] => 7464.99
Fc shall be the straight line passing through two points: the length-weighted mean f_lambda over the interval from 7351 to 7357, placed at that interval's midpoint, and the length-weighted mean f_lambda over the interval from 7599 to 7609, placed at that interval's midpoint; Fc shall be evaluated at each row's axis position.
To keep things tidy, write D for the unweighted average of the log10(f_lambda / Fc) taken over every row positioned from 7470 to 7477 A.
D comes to 0.04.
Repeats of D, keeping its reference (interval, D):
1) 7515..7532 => 0.05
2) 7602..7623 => 0.01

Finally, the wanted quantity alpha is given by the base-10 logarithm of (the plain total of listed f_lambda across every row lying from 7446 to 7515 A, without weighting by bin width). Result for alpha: 2.62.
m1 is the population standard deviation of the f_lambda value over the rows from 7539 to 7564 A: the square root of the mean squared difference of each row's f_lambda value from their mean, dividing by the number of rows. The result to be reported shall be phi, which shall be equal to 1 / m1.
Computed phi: 0.9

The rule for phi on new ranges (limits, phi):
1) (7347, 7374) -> 0.8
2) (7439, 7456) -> 0.8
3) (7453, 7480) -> 1.1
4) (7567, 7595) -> 0.5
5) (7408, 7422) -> 2.0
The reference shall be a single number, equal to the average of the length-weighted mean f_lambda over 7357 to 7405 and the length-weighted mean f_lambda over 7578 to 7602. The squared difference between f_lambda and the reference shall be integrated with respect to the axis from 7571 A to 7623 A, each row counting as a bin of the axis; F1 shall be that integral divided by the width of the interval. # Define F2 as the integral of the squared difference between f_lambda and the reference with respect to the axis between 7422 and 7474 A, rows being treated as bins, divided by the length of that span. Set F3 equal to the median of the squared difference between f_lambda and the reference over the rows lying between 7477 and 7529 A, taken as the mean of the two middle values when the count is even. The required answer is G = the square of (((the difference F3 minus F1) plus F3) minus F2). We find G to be 110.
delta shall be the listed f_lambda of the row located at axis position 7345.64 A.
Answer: 21.6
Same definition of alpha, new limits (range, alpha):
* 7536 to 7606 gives 2.64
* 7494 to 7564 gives 2.63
